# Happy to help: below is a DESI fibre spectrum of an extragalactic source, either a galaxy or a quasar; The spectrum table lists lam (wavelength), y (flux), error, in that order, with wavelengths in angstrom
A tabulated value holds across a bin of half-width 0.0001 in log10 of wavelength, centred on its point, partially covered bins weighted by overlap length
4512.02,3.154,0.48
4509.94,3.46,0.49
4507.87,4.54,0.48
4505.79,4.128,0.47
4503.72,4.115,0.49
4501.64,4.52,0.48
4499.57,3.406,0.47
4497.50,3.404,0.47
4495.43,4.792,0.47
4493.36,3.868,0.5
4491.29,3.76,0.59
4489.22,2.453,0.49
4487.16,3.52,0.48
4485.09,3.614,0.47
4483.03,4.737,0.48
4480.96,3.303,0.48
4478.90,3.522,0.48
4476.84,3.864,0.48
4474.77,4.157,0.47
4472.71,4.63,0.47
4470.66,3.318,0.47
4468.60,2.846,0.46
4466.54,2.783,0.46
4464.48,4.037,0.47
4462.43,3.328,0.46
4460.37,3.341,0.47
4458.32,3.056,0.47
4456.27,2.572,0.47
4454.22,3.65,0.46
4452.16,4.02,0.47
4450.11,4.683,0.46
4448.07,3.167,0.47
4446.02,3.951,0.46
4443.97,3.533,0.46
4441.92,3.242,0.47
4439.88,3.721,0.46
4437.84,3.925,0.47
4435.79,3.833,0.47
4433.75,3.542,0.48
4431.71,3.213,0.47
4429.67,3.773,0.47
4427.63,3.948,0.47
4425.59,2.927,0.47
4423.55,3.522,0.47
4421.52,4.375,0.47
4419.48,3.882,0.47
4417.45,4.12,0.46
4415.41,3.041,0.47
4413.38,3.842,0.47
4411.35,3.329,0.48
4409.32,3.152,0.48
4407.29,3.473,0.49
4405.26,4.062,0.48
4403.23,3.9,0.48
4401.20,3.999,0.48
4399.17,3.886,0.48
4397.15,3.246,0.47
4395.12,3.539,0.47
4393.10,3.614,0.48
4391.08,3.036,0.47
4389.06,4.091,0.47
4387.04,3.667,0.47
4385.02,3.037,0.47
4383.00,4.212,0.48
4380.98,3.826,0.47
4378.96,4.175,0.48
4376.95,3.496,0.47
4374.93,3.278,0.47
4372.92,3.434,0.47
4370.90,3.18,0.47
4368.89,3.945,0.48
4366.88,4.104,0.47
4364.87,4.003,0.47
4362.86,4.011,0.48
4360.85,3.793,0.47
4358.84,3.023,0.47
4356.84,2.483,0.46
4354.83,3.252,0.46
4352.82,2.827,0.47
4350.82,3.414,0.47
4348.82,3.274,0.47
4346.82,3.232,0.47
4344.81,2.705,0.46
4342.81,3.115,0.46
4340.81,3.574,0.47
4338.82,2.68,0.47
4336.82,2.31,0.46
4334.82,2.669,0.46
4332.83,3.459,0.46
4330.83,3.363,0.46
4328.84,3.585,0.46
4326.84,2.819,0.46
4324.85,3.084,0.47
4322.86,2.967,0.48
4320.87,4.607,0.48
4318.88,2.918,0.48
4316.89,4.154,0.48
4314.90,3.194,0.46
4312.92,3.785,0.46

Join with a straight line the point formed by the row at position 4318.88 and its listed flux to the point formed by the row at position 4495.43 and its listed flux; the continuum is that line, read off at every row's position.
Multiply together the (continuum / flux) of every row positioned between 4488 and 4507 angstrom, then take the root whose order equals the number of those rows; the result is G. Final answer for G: 1.28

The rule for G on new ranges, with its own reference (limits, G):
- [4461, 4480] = 1.27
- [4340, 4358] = 1.05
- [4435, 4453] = 1.13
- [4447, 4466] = 1.25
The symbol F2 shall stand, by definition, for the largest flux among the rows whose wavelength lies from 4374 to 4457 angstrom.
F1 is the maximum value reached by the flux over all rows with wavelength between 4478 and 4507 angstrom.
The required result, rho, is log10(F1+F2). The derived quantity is 0.977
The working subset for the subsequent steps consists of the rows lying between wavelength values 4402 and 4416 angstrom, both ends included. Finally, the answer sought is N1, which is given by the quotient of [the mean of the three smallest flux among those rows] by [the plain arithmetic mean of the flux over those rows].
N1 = 0.90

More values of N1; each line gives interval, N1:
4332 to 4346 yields 0.87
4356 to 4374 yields 0.81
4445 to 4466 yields 0.82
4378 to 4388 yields 0.93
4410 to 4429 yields 0.85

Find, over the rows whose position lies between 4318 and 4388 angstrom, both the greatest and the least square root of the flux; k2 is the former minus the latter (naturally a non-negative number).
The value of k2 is 0.63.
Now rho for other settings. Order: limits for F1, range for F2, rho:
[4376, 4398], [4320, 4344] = 0.945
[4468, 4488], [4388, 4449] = 0.960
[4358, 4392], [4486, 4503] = 0.954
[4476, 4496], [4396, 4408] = 0.947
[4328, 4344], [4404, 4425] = 0.901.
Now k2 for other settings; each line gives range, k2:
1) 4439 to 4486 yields 0.57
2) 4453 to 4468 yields 0.41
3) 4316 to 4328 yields 0.47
